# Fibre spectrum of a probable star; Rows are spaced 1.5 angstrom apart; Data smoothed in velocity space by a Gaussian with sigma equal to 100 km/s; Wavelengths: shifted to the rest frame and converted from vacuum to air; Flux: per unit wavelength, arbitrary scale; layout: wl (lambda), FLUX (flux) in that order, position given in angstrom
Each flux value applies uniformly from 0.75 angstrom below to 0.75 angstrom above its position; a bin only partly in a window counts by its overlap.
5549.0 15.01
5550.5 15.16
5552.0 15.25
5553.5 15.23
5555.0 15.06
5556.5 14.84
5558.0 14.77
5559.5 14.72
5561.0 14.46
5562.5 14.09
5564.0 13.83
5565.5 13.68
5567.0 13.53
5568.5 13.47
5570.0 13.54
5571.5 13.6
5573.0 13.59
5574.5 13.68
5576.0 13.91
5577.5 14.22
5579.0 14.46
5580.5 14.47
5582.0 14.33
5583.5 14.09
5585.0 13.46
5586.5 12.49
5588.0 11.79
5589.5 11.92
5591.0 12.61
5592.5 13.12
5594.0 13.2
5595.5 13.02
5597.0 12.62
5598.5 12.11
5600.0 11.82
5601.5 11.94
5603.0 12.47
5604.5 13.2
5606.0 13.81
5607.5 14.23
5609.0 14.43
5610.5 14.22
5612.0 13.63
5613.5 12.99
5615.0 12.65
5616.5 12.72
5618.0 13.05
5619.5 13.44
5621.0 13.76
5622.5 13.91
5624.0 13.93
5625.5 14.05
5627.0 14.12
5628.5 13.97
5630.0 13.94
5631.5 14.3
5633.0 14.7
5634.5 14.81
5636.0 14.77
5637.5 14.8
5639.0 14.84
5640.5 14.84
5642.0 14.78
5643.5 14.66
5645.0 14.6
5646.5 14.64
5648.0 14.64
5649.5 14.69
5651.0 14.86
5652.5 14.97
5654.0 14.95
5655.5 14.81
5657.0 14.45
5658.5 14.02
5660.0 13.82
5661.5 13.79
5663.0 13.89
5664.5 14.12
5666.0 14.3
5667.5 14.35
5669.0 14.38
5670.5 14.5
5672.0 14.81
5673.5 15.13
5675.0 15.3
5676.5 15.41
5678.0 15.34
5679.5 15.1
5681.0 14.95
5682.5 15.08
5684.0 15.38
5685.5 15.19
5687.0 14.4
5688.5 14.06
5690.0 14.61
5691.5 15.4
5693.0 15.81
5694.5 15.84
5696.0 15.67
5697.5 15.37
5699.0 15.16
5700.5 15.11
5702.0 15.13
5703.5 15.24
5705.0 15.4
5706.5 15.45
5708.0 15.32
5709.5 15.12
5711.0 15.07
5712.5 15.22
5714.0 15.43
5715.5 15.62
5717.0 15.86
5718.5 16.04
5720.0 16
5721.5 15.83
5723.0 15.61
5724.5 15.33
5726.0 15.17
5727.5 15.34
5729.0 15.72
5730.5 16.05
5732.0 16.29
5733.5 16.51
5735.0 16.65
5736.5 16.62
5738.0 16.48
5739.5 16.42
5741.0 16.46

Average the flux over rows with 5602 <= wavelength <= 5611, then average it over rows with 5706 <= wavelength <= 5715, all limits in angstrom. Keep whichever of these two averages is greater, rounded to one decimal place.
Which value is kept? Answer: 15.3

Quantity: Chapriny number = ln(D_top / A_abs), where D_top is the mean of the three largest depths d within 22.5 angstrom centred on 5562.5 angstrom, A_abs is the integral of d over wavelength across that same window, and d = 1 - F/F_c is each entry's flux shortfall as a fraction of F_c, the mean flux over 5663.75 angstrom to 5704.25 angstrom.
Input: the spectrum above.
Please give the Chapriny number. -2.44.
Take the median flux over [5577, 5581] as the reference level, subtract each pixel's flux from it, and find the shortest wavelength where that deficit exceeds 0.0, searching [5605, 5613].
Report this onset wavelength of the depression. 5606.0 angstrom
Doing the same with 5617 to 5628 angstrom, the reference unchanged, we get 5618.0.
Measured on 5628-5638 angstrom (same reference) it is 5628.5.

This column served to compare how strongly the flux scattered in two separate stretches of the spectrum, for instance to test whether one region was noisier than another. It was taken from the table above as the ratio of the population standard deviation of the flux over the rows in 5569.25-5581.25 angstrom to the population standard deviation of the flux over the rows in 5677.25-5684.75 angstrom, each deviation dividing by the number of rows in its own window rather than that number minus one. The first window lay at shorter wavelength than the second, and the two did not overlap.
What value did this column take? 2.3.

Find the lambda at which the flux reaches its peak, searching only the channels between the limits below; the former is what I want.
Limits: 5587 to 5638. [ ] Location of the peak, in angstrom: 5634.5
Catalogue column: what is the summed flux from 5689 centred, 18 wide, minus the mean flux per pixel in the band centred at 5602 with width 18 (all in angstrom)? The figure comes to 169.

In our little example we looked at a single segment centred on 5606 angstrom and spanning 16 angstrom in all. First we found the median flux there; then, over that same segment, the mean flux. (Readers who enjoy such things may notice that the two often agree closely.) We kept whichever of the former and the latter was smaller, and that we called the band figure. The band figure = 13.2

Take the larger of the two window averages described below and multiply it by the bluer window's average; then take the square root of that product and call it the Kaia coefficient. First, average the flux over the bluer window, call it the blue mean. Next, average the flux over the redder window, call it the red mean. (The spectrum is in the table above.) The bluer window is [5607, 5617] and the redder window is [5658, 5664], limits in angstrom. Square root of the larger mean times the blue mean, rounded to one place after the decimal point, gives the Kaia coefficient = 13.7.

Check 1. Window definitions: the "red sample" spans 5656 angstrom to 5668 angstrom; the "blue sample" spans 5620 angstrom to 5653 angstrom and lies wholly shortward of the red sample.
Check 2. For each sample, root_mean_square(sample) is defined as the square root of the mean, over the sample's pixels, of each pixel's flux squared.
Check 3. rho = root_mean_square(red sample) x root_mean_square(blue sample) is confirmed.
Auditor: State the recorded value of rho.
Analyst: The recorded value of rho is 204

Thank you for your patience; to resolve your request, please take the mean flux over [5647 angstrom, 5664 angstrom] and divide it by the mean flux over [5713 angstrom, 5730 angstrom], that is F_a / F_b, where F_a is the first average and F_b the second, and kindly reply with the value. 0.924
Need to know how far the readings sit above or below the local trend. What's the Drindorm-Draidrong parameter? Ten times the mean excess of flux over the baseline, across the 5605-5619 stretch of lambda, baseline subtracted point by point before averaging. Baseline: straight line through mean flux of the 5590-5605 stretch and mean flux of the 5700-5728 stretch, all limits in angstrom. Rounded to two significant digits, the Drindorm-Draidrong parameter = 5.7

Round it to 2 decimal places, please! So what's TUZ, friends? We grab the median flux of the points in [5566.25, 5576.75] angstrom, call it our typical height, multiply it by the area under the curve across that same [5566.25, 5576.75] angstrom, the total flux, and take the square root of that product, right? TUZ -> 44.08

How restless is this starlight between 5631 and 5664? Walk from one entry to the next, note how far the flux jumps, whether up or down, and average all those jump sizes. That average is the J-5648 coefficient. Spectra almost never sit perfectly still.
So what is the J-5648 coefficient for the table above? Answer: 0.12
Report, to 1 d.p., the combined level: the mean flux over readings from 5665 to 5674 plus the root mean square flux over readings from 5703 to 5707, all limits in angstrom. 29.9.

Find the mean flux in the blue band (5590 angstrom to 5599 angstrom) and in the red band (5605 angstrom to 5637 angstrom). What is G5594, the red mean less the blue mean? 1.1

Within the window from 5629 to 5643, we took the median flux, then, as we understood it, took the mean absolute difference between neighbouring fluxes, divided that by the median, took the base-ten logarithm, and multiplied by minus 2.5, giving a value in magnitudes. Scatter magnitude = 5.1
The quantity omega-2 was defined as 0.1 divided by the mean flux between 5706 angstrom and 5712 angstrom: 0.0066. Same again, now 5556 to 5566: 0.0070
